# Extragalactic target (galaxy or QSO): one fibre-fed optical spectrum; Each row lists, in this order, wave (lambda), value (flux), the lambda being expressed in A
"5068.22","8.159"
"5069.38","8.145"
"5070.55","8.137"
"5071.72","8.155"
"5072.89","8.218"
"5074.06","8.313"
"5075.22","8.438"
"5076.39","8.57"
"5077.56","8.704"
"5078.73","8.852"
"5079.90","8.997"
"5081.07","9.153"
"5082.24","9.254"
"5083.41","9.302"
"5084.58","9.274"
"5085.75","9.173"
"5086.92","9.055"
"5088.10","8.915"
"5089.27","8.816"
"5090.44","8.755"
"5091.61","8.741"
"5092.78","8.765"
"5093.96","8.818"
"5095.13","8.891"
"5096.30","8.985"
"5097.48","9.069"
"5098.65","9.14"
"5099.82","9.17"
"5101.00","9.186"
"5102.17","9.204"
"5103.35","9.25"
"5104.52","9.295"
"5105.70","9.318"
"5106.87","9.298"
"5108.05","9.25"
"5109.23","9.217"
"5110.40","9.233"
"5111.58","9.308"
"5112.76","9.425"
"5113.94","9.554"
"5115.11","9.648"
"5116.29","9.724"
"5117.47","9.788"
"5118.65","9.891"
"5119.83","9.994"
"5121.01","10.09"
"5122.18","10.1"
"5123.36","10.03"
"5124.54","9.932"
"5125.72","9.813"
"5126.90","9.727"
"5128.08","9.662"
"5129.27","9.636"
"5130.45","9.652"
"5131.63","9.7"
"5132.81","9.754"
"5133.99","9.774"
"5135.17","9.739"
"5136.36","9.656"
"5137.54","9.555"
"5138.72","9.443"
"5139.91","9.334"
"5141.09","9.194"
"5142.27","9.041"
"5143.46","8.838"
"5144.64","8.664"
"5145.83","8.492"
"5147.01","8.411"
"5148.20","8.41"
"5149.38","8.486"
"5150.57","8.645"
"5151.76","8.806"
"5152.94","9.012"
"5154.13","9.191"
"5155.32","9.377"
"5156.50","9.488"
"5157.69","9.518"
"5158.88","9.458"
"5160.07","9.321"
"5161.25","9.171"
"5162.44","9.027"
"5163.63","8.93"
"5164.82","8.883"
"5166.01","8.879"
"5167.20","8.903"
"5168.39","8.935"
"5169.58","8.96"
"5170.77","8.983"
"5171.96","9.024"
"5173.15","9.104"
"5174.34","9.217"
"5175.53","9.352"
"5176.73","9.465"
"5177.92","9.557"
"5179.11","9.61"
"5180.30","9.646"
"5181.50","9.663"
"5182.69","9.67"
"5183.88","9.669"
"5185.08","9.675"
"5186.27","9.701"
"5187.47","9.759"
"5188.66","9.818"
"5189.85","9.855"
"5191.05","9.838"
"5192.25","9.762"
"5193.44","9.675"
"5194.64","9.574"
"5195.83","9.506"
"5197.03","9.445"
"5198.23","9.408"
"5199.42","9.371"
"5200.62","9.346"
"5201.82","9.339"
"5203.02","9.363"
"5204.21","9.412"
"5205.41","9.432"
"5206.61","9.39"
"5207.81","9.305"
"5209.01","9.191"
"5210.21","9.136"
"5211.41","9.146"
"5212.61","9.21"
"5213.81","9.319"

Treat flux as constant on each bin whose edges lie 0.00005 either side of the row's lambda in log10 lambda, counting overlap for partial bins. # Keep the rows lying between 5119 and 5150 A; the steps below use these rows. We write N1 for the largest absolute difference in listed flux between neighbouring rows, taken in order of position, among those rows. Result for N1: 0.20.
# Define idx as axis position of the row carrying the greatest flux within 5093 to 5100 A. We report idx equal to 5099.82 A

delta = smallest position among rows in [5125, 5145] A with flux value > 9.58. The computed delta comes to 5125.72 A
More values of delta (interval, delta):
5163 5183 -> 5179.11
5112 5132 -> 5115.11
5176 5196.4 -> 5179.11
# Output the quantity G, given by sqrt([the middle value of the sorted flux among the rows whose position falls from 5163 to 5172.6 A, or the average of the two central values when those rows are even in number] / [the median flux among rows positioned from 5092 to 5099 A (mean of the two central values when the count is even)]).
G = 1.00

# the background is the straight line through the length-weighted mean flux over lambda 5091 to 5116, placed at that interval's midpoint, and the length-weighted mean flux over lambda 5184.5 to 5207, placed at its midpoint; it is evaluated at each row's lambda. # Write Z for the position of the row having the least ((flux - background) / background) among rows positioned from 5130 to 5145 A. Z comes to 5144.64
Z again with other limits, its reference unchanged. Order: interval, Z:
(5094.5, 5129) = 5095.13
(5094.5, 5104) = 5095.13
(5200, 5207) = 5201.82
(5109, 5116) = 5109.23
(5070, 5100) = 5070.55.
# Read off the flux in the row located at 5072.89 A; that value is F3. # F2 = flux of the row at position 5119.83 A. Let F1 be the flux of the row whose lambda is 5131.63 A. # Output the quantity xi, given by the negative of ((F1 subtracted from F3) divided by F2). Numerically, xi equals 0.15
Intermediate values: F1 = 9.7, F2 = 9.994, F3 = 8.218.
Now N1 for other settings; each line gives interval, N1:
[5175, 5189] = 0.11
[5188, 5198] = 0.10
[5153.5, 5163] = 0.19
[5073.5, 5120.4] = 0.16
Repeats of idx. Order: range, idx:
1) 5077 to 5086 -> 5083.41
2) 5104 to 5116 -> 5115.11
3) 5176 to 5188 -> 5187.47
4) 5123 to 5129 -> 5123.36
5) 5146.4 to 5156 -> 5155.32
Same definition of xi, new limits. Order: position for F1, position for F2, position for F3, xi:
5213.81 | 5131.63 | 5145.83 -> 0.09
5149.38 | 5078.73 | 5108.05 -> -0.09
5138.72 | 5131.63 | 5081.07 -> 0.03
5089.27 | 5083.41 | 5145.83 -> 0.03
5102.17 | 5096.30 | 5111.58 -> -0.01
